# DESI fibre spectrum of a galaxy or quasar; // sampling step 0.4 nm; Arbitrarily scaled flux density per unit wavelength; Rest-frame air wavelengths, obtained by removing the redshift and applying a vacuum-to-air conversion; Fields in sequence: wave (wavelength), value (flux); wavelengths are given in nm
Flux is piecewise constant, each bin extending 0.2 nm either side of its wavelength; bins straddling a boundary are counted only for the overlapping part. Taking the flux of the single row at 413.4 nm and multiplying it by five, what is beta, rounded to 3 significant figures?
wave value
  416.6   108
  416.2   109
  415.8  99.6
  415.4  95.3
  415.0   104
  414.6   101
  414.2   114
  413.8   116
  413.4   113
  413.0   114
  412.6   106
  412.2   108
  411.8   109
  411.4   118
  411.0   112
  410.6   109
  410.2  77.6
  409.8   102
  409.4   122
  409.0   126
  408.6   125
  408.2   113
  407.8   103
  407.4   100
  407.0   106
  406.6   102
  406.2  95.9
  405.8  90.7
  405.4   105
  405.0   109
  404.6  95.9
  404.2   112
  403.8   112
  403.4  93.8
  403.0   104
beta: 565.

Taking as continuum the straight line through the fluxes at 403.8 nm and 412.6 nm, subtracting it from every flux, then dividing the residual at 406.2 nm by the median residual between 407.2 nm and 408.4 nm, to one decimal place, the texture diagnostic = 2.3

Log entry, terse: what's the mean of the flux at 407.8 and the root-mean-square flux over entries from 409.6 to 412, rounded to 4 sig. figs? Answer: 104.2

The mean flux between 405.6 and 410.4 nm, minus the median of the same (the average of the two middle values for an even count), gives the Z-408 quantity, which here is 2.8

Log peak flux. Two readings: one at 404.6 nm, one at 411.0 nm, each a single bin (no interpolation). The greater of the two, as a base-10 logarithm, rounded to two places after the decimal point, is 2.05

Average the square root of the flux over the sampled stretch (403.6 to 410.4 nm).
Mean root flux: 10.26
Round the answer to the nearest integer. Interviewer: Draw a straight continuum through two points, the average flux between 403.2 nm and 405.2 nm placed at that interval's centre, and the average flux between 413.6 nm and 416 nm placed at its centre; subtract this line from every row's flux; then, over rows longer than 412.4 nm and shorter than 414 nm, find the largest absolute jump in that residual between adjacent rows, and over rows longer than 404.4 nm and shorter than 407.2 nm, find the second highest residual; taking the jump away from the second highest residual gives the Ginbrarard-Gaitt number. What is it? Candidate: -7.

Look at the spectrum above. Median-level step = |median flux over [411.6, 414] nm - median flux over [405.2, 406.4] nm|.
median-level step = 15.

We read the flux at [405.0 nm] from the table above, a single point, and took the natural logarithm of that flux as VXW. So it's 4.69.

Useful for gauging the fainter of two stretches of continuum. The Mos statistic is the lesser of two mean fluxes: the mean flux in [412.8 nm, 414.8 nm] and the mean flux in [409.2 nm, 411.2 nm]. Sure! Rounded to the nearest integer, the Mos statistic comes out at 105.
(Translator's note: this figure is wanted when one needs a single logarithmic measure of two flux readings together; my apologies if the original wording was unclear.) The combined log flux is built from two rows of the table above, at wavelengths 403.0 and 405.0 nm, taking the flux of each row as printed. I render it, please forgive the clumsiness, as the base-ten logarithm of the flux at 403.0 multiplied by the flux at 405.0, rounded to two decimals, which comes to 4.05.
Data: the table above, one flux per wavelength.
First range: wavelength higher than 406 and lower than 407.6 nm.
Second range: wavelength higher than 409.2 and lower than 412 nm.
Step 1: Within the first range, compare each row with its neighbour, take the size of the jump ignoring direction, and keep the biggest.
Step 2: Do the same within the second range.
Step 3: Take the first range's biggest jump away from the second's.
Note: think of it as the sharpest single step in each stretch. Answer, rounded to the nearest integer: 25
